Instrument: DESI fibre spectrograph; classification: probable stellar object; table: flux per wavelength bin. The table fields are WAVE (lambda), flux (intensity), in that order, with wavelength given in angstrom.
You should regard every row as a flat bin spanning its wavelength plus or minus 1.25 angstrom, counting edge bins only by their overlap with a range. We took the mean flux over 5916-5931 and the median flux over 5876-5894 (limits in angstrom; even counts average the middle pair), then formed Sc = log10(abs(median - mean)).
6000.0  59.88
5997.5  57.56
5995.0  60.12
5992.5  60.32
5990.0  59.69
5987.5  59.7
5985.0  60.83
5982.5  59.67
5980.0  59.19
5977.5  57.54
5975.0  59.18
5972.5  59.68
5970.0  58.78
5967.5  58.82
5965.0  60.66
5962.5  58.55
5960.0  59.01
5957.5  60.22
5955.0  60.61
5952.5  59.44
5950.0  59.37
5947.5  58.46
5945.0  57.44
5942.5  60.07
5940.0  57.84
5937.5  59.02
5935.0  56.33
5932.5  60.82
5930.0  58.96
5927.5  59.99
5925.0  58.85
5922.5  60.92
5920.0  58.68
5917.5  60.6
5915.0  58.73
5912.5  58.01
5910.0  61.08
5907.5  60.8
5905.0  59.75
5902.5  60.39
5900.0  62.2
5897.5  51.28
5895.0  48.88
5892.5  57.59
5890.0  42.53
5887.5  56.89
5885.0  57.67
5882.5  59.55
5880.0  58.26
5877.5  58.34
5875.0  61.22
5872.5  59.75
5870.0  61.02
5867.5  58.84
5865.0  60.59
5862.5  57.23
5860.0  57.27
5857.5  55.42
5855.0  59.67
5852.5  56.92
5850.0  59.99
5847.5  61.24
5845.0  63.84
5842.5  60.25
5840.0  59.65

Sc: 0.30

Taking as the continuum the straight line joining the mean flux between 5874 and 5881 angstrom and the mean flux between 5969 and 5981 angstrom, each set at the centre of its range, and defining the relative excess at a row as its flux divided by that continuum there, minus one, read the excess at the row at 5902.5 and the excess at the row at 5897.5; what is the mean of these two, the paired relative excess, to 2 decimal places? -0.06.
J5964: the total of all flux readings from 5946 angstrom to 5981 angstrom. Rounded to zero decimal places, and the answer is 830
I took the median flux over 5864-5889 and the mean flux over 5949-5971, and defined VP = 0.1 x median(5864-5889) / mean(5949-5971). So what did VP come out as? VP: 0.0995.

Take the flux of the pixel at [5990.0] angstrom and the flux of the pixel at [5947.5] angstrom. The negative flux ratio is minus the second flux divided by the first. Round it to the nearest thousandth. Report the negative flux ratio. -0.979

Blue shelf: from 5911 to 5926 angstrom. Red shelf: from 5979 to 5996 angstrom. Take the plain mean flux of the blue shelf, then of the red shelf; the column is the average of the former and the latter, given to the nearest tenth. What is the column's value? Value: 59.6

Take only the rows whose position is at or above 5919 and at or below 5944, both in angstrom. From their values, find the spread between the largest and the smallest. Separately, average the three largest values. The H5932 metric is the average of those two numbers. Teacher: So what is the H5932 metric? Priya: 32.6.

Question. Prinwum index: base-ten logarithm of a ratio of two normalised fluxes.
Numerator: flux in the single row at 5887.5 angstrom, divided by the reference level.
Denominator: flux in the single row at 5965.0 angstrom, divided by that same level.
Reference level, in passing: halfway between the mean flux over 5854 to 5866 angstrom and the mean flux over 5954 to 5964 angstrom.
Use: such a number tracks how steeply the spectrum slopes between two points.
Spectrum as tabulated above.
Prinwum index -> -0.028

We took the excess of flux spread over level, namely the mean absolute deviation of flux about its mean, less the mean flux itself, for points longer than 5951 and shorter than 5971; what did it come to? -59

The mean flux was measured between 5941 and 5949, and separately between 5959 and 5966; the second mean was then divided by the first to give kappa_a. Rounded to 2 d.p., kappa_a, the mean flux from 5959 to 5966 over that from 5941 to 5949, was 1.01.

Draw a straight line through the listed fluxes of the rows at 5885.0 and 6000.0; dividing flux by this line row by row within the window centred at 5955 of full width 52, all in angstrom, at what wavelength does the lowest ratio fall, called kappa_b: 5935.0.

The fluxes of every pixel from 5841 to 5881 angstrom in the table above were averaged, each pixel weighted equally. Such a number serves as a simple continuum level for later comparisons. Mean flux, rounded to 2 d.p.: 59.37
